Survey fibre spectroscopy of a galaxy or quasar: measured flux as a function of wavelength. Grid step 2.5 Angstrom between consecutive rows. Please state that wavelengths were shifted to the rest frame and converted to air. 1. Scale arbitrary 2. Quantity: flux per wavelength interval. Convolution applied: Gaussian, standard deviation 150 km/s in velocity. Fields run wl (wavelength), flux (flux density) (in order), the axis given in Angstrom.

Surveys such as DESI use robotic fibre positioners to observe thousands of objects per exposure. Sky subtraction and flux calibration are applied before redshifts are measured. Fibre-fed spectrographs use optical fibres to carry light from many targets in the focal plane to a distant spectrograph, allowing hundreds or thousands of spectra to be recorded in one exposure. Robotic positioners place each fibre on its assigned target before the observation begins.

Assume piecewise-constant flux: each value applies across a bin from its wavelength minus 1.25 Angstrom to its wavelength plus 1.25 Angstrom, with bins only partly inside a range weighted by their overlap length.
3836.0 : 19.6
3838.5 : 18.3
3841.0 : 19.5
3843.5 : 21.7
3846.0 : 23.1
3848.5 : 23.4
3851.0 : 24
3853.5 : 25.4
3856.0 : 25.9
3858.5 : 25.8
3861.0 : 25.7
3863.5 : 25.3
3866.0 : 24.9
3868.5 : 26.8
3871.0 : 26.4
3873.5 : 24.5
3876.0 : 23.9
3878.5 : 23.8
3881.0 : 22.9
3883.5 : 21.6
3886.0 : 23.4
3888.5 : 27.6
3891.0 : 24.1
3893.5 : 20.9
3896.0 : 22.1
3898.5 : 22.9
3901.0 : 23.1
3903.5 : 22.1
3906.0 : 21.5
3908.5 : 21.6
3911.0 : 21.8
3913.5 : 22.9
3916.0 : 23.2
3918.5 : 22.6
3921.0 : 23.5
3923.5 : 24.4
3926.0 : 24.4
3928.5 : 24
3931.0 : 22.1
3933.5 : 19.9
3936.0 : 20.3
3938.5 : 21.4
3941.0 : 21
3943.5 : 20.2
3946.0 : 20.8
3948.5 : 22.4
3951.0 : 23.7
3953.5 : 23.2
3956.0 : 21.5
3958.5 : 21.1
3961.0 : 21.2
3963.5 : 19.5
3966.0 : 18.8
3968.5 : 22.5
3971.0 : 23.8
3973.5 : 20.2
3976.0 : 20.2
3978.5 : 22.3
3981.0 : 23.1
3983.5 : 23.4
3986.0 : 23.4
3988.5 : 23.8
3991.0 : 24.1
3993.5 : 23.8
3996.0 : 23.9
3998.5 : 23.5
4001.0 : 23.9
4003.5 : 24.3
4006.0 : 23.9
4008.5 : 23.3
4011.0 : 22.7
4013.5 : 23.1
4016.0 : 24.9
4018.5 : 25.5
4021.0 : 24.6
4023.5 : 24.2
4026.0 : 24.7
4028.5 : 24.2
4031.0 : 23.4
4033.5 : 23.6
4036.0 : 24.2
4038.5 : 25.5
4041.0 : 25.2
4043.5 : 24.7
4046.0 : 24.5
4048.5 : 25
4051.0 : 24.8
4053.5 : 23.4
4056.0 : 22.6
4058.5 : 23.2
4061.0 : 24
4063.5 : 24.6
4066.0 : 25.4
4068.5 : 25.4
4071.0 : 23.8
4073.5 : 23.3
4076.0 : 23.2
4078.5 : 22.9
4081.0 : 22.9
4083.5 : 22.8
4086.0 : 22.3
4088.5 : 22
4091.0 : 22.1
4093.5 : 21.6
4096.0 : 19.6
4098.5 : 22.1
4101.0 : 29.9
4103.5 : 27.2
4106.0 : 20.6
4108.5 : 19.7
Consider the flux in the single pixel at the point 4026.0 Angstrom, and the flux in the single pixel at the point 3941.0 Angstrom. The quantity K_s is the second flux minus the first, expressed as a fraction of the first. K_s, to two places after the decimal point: -0.15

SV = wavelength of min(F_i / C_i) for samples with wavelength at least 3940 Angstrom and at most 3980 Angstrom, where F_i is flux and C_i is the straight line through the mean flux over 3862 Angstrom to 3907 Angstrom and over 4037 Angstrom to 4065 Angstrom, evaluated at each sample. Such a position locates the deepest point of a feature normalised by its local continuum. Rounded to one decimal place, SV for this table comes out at 3966.0 Angstrom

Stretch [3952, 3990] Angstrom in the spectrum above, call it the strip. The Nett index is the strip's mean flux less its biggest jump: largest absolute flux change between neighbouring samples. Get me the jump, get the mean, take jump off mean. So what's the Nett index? 18.2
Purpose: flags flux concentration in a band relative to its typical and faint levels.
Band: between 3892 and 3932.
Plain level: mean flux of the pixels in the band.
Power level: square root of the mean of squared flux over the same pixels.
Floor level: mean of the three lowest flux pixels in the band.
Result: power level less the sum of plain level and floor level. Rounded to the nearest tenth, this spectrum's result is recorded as -21.3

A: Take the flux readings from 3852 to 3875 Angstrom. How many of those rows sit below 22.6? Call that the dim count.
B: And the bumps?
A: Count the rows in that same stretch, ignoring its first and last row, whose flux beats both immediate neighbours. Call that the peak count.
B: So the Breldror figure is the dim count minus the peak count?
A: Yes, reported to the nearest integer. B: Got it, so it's -2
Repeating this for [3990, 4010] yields -2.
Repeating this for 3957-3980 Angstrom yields 6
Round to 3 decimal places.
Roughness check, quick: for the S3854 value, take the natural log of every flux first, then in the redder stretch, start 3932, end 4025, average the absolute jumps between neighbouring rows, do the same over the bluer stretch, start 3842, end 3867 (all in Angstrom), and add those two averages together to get 0.063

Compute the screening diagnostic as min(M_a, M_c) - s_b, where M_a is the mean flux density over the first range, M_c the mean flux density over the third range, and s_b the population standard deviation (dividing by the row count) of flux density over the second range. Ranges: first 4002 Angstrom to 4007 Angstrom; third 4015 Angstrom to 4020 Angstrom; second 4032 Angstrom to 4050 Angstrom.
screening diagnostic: 23.5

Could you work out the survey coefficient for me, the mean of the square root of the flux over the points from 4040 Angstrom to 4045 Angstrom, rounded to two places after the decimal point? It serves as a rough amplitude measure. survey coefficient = 4.99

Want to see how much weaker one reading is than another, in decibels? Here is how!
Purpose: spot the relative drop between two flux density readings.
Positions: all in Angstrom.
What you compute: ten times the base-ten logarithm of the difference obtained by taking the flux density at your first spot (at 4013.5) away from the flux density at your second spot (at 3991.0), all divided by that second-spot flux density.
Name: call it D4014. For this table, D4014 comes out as -13.8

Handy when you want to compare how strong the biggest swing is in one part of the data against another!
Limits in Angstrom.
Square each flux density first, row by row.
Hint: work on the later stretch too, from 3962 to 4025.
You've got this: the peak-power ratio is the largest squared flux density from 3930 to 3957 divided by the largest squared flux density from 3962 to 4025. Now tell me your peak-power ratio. 0.86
